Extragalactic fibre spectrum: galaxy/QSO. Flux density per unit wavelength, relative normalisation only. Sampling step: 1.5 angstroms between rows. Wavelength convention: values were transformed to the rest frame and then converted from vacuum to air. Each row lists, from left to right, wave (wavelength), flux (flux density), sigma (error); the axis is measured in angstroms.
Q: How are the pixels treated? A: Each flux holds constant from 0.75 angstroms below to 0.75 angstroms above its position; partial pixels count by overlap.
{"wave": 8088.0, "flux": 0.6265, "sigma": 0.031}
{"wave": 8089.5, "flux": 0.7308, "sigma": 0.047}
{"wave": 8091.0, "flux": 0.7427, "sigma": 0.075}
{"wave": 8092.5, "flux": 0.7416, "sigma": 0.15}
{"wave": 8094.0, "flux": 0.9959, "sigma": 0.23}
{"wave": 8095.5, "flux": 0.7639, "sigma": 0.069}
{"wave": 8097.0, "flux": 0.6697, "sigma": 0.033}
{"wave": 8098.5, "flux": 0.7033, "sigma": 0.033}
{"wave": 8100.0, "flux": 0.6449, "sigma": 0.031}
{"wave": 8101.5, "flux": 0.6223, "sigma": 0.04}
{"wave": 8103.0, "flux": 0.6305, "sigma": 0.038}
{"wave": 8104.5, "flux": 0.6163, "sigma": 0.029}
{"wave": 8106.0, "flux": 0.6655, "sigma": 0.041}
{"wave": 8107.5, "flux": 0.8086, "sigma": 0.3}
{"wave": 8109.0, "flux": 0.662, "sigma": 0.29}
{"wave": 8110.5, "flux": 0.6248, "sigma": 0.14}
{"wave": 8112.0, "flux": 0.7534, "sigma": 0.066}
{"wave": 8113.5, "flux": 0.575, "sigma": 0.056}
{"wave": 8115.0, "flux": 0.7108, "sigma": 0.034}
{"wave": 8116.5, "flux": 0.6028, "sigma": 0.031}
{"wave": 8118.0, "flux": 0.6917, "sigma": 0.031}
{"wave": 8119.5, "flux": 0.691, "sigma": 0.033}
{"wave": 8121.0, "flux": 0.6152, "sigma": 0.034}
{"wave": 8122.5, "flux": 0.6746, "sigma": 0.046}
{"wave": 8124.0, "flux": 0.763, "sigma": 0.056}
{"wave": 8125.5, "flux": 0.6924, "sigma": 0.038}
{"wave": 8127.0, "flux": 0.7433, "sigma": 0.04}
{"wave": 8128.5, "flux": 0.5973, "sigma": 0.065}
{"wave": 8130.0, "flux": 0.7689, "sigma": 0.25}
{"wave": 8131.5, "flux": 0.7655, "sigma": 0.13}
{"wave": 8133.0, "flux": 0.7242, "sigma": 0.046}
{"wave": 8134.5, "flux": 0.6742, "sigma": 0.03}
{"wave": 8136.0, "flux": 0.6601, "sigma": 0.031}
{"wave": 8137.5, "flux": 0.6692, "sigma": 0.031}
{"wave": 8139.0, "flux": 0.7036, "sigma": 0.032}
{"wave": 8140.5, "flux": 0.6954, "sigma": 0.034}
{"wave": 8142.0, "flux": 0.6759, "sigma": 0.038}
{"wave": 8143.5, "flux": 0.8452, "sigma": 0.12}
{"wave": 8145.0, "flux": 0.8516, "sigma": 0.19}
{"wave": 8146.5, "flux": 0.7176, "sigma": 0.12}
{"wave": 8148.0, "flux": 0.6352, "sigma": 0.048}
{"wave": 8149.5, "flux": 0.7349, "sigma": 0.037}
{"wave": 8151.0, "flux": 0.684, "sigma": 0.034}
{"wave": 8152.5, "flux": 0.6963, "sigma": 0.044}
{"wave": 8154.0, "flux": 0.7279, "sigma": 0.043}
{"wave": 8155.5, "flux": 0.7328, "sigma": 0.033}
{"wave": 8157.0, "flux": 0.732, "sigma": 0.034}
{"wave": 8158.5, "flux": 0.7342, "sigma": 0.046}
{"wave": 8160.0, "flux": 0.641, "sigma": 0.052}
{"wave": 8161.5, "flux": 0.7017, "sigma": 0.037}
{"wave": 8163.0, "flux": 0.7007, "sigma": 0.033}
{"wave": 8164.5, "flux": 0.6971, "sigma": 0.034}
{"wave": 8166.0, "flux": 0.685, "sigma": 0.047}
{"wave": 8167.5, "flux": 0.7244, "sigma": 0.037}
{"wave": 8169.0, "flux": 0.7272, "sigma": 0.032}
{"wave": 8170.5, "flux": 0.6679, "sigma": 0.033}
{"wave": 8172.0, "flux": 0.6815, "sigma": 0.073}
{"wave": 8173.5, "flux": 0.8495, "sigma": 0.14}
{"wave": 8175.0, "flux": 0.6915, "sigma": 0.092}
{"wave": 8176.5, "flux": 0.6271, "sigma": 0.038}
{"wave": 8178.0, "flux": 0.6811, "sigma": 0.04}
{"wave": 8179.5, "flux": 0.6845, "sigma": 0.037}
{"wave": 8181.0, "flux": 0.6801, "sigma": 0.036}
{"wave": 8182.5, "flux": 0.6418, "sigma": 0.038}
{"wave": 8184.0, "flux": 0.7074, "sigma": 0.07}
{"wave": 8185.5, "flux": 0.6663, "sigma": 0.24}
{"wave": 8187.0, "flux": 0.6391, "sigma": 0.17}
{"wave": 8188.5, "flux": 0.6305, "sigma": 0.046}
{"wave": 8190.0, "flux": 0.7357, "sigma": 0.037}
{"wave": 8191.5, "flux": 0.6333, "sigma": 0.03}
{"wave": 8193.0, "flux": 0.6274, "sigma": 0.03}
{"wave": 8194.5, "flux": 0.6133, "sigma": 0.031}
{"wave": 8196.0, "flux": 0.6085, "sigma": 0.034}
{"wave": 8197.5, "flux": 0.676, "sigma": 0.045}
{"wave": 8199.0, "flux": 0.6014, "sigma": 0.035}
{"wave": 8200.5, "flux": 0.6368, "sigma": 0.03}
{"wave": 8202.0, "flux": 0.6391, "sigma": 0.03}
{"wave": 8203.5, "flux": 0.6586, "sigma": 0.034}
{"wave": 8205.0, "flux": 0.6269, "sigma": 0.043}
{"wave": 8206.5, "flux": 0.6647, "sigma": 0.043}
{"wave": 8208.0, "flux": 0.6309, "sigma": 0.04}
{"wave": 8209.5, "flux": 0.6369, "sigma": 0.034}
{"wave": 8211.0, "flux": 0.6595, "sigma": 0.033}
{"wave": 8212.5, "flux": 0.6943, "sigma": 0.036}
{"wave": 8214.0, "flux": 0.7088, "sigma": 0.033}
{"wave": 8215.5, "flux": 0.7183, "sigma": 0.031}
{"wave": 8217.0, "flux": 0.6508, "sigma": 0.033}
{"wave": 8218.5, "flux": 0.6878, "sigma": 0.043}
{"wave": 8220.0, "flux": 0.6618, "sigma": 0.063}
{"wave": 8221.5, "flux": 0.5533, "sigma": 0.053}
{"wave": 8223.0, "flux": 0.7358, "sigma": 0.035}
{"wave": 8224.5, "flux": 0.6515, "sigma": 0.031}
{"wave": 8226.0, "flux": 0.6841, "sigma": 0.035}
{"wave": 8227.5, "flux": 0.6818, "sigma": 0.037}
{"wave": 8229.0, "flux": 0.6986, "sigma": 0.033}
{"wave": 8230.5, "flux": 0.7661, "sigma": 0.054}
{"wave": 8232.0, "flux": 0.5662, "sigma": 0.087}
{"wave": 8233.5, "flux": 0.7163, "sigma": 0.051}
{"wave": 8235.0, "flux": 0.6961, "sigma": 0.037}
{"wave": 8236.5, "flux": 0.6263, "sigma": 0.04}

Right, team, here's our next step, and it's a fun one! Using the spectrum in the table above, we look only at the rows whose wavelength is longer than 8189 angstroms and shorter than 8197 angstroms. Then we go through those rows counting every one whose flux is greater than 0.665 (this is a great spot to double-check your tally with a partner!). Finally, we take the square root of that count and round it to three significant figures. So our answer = 1.00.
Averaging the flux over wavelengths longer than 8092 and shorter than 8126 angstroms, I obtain 0.692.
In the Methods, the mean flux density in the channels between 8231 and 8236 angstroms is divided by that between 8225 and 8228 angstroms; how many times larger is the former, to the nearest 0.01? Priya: 0.97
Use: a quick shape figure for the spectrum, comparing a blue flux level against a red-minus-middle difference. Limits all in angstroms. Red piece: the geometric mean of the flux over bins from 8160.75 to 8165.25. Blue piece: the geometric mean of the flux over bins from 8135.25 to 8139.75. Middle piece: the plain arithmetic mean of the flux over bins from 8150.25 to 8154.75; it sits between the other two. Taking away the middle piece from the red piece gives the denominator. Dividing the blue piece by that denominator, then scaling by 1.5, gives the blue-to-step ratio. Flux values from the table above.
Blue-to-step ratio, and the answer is -350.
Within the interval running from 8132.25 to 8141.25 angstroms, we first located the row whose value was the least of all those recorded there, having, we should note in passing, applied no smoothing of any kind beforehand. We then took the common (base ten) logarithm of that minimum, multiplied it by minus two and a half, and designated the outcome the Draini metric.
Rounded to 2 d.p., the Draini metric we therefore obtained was 0.45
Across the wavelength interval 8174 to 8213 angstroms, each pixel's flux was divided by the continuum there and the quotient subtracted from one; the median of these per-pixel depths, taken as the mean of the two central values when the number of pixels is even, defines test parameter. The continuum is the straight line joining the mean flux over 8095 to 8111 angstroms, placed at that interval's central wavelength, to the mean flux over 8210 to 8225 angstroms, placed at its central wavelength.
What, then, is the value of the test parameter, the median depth 0.05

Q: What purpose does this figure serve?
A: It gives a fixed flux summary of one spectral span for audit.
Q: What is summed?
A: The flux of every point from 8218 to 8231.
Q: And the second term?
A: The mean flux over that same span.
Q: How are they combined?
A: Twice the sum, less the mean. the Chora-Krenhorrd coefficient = 12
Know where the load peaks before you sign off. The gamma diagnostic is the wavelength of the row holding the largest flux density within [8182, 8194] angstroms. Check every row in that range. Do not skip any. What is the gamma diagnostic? 8190.0 angstroms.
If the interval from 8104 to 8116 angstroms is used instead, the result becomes 8107.5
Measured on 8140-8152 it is 8145.0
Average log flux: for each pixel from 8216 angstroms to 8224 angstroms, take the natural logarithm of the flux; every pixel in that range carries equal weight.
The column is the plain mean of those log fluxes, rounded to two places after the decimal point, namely -0.42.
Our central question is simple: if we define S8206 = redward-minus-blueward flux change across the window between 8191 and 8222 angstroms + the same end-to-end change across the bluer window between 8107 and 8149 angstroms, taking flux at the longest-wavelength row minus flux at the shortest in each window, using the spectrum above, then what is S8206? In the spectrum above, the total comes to -0.25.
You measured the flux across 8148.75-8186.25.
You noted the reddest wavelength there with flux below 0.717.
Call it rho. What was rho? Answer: 8185.5 angstroms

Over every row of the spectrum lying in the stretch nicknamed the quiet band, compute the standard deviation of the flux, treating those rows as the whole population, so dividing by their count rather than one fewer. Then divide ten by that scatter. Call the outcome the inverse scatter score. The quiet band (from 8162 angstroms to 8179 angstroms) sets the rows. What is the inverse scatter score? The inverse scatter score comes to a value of 189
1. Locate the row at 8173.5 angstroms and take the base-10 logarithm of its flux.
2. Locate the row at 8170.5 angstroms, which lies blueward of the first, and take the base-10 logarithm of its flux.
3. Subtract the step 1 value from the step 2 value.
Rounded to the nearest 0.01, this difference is -0.10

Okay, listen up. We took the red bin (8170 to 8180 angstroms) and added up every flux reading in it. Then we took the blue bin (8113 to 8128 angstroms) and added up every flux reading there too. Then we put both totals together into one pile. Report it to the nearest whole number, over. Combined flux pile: 12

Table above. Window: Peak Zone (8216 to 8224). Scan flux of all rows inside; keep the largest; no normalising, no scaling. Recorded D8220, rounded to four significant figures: 0.7358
